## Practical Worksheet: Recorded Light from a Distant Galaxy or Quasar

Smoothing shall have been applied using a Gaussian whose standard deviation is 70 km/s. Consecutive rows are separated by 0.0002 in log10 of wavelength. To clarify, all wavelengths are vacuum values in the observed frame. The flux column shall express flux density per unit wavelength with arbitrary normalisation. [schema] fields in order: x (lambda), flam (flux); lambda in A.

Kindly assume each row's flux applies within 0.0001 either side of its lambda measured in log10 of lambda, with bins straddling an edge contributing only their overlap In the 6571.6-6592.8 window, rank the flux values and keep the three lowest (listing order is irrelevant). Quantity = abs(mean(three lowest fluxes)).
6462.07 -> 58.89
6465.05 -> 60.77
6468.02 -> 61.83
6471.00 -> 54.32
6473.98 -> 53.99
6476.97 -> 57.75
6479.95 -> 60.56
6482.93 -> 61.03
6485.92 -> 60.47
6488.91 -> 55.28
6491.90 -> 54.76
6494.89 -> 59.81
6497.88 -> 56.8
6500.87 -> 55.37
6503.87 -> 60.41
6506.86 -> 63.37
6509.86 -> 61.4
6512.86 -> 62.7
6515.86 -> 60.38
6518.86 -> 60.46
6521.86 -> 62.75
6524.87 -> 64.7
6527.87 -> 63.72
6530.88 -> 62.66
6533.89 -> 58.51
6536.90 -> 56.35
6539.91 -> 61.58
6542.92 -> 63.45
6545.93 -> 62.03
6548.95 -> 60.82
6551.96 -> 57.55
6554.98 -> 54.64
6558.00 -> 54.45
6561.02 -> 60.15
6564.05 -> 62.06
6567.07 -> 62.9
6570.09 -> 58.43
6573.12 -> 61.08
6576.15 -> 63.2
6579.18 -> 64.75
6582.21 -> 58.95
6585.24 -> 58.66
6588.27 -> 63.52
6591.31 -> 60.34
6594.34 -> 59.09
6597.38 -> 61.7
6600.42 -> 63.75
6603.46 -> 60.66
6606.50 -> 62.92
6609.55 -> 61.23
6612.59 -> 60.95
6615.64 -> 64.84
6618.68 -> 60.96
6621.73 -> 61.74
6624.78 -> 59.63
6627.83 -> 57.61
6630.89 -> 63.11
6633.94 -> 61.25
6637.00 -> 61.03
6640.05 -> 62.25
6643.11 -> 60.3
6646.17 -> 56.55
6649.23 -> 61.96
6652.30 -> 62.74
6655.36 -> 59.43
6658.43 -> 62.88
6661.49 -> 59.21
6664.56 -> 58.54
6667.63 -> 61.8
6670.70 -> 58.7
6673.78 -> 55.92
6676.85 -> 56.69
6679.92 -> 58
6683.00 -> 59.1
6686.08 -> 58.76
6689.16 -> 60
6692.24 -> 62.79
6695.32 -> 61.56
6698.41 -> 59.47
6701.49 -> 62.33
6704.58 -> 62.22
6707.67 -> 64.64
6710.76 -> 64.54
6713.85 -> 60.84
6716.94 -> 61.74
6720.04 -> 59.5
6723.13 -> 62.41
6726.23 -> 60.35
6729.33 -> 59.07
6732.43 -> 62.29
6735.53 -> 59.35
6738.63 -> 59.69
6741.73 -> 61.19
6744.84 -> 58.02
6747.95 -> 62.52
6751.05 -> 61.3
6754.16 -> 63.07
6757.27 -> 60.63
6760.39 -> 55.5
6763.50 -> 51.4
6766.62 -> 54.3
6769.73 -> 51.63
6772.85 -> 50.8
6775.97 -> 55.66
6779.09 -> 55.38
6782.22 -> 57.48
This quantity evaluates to 59.3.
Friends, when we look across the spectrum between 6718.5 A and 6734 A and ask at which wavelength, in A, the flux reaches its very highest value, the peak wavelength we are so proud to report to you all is 6723.13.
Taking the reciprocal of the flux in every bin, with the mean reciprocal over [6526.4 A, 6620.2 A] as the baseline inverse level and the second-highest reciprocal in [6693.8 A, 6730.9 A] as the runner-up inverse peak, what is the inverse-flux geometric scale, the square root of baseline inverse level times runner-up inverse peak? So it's 0.0166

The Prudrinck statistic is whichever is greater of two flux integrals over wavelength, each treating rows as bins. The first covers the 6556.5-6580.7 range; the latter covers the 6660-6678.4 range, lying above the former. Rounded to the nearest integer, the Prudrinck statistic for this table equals 1473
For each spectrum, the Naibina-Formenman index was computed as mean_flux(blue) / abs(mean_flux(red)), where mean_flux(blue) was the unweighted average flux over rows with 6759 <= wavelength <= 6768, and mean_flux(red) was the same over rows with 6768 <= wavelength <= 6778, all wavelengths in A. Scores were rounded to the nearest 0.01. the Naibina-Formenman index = 1.02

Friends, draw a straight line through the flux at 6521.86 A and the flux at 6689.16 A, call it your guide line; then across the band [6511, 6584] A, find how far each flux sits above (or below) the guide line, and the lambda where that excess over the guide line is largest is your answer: 6579.18 A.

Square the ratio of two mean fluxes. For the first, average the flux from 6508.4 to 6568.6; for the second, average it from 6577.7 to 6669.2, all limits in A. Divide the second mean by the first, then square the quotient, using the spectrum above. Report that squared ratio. 1.01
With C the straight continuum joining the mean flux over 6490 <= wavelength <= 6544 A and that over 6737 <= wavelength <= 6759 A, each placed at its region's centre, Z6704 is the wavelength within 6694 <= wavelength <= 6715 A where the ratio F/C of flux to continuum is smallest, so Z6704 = 6698.41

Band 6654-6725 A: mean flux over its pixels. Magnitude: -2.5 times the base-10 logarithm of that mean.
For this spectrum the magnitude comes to -4.45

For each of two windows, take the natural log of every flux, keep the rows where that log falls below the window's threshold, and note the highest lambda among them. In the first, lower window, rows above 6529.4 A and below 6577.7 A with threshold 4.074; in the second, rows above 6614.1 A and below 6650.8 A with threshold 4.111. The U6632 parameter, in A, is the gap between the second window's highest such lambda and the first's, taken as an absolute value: 76.1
